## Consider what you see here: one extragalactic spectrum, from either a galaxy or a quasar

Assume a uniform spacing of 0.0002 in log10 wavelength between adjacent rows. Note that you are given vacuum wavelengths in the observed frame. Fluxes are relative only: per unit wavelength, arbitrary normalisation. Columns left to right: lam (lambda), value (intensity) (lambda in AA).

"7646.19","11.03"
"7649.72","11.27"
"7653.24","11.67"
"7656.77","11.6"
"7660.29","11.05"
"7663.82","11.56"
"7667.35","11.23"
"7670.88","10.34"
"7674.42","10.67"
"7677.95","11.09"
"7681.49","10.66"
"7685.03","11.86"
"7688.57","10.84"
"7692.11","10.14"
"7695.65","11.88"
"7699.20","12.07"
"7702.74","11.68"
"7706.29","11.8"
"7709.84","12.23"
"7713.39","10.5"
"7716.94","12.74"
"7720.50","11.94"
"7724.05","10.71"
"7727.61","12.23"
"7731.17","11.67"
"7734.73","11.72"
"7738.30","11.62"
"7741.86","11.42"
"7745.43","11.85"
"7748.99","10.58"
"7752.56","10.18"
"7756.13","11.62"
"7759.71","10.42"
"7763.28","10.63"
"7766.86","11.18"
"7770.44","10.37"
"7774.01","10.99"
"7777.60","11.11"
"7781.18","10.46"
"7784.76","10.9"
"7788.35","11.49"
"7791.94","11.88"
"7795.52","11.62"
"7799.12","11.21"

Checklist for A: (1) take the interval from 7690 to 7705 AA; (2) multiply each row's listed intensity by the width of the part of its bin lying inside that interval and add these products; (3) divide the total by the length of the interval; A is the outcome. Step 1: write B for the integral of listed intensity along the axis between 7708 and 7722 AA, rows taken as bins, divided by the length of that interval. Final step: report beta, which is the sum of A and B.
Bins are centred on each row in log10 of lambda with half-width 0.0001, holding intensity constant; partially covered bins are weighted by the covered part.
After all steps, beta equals 23.3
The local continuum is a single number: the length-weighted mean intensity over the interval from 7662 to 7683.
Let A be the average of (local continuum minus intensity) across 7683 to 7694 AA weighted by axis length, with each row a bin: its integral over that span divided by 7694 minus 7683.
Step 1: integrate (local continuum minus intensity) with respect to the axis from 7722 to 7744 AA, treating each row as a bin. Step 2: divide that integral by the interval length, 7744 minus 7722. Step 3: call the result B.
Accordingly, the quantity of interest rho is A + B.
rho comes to -0.7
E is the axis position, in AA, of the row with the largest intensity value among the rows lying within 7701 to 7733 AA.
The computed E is 7716.94 AA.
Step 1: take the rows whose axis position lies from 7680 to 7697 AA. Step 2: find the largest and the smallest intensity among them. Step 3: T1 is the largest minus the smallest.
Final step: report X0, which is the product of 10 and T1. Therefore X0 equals 17.4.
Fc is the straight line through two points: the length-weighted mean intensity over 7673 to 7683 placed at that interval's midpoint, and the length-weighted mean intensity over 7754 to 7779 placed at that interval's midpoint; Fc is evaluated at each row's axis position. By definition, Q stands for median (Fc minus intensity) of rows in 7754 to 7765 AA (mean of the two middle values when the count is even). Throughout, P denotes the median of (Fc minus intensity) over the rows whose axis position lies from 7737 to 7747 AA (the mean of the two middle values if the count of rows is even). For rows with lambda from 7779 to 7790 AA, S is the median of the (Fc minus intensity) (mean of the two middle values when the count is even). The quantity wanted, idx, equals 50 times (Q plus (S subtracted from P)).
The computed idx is -25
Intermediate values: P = -0.76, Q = 0.3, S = 0.00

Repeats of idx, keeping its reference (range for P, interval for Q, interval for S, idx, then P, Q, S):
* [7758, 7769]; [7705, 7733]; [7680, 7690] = -38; 0.25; -1.0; -0.01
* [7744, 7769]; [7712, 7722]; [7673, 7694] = -45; 0.25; -1.1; 0.06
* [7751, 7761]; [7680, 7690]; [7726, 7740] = 64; 0.46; 0.0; -0.84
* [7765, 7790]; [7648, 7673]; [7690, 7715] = 19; -0.10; -0.5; -0.96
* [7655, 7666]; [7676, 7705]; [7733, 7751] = -28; -0.75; -0.6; -0.76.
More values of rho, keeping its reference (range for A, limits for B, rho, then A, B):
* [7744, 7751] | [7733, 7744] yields -0.9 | -0.22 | -0.67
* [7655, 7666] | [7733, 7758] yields -0.8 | -0.47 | -0.35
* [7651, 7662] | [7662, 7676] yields -0.5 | -0.51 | -0.03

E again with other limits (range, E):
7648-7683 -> 7653.24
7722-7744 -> 7727.61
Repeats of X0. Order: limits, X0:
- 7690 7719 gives 26.0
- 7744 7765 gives 16.7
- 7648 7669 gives 6.2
